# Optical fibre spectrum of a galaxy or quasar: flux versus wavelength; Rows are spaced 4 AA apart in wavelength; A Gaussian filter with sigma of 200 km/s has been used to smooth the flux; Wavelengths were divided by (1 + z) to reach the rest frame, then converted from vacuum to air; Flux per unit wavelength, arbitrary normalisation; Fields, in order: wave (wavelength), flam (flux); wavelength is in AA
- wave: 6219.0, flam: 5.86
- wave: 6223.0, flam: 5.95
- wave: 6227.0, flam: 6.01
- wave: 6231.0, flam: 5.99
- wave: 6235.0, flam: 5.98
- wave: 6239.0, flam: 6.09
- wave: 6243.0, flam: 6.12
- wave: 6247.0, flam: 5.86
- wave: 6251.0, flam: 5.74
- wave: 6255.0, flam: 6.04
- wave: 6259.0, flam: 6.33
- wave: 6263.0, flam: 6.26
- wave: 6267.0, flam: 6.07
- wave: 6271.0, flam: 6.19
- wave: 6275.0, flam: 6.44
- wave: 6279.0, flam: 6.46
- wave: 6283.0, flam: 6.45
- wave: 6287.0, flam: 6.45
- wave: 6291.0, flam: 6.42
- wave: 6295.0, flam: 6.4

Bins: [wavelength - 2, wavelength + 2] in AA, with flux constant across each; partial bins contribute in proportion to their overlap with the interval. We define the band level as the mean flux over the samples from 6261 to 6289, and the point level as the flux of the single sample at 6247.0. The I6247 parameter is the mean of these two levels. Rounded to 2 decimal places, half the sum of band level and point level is 6.10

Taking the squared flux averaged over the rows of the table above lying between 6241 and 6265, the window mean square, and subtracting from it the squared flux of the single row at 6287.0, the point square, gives -5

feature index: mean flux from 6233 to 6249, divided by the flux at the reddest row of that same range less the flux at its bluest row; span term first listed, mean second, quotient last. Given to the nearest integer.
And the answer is -50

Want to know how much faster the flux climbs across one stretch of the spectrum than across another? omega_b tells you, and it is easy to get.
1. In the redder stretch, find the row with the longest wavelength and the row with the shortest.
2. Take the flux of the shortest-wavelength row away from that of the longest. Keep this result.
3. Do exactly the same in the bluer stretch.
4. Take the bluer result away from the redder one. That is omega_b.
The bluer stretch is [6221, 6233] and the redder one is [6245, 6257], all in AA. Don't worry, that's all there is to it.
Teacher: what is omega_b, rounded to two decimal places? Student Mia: 0.14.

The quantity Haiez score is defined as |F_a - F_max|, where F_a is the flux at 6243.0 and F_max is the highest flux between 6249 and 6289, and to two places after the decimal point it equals 0.34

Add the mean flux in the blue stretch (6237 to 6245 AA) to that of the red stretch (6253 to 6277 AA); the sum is 12.3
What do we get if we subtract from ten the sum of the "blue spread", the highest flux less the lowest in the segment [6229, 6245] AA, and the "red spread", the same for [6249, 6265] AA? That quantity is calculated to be 9.3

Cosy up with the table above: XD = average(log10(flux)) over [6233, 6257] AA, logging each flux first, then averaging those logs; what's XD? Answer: 0.776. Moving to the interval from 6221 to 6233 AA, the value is 0.777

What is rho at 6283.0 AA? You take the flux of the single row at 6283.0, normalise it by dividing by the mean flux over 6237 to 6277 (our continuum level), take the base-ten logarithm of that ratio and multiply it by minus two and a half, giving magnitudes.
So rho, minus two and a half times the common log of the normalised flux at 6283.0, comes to -0.058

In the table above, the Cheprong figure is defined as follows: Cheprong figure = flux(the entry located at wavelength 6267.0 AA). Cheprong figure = 6.07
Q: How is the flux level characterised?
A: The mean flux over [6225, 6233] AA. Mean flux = 6.00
